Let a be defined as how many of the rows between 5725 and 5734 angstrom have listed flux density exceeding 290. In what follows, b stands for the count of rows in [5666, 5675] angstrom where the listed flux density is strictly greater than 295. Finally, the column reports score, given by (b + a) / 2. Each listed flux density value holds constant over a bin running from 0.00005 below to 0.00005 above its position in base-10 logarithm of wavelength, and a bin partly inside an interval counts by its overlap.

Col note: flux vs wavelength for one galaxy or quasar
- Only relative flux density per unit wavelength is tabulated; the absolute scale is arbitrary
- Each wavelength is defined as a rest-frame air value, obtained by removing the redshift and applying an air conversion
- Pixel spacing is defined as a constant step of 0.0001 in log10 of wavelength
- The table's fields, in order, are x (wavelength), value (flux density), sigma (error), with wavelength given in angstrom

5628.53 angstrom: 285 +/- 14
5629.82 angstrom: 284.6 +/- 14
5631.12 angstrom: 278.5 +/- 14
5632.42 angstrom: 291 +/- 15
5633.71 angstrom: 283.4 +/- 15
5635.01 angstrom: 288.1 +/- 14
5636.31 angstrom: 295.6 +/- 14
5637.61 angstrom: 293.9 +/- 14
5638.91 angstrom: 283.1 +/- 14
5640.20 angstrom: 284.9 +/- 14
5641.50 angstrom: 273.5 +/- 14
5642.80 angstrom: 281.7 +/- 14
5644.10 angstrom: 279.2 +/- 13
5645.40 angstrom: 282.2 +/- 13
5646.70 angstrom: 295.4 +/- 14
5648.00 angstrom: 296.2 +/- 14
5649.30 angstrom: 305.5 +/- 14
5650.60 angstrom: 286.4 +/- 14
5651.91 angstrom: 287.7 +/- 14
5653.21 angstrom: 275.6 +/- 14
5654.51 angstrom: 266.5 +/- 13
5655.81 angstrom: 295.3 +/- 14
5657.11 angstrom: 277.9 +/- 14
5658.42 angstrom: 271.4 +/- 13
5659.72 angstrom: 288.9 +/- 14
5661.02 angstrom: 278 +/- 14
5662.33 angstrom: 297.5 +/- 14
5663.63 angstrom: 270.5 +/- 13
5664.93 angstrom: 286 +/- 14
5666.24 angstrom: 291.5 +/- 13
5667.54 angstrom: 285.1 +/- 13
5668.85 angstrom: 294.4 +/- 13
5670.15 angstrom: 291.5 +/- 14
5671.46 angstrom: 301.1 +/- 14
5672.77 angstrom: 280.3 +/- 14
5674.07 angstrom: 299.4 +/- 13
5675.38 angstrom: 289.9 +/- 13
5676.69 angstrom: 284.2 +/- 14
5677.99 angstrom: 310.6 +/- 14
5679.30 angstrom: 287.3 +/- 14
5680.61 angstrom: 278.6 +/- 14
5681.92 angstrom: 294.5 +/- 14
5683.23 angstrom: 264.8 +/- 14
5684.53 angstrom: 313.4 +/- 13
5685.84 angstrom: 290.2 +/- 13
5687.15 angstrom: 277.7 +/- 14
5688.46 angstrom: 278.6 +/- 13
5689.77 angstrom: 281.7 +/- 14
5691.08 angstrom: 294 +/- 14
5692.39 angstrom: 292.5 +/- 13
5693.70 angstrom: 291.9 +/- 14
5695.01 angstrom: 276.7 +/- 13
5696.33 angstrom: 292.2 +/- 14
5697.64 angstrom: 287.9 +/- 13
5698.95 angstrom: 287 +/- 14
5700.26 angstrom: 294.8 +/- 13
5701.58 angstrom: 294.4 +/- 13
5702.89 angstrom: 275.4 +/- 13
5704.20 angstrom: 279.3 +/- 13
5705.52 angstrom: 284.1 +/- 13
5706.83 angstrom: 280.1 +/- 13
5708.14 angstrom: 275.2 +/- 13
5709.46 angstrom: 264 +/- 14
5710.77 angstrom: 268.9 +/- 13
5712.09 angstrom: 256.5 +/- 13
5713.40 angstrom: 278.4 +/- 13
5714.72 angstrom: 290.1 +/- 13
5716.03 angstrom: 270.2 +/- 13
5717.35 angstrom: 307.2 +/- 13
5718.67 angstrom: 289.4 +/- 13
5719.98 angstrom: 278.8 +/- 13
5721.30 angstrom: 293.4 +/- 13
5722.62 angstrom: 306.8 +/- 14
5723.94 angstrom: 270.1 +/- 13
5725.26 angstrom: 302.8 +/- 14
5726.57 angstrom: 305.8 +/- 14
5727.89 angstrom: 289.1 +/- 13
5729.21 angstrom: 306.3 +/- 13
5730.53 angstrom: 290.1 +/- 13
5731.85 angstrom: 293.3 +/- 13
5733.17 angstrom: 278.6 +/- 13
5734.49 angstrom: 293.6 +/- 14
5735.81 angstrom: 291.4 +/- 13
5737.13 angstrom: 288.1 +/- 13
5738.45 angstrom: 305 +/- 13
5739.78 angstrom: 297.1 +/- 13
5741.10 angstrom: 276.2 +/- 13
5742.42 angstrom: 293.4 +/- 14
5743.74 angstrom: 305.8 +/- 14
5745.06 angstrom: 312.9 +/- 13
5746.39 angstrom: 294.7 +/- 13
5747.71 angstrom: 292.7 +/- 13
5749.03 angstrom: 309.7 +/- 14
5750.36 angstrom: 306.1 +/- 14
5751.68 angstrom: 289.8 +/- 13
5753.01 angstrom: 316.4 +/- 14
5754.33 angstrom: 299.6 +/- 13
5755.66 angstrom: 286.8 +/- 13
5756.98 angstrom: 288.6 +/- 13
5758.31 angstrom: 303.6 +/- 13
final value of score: 3.5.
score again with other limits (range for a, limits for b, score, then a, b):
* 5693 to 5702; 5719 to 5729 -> 3.5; 4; 3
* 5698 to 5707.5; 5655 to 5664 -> 2.0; 2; 2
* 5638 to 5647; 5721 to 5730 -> 2.5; 1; 4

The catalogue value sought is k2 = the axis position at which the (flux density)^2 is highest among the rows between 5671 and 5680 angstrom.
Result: 5677.99 angstrom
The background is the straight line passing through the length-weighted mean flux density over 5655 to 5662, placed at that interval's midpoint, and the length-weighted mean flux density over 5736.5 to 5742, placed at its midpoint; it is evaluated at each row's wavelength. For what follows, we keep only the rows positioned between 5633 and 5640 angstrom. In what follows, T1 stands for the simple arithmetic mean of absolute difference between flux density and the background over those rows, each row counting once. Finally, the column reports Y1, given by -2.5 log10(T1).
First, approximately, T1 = 8.8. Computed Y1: -2.36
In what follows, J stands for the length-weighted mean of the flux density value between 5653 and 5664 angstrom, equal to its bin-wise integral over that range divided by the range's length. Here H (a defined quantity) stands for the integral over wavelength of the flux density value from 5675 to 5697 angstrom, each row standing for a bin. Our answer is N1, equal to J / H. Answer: 0.04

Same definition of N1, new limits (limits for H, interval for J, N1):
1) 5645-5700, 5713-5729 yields 0.02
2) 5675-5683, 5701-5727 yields 0.12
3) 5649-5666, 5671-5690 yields 0.06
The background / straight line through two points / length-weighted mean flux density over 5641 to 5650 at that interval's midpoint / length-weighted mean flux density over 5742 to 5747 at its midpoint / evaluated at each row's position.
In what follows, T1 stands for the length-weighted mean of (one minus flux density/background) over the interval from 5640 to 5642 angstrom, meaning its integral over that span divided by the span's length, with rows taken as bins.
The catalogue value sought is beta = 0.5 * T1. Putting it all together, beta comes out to 0.016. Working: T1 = 0.031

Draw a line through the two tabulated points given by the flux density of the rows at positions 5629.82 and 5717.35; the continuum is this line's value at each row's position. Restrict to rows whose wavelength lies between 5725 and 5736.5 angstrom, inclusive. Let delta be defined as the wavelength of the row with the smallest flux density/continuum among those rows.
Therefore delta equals 5733.17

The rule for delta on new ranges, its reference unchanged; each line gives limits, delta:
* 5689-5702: 5695.01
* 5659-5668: 5663.63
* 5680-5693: 5683.23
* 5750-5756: 5755.66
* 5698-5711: 5709.46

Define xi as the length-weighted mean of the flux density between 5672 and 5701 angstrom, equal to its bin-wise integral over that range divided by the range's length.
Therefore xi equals 289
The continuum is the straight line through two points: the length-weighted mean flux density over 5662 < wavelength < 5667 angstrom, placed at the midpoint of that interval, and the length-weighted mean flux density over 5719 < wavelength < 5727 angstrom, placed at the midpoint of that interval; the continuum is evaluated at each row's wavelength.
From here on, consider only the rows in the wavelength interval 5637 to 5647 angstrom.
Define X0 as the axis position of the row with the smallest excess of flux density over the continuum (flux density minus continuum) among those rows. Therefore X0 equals 5641.50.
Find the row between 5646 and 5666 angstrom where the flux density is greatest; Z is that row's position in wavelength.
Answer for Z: 5649.30 angstrom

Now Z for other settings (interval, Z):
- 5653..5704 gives 5684.53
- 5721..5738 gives 5722.62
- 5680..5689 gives 5684.53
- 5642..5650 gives 5649.30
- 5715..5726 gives 5717.35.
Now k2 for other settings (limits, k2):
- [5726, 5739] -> 5729.21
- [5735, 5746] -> 5745.06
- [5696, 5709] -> 5700.26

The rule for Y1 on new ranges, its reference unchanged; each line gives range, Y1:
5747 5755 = -2.56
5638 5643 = -1.45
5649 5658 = -2.56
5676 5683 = -2.37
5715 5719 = -2.73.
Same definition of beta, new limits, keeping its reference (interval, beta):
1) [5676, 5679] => -0.006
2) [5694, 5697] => 0.016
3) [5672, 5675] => 0.003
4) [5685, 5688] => 0.014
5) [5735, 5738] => 0.016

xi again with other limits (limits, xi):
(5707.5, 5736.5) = 286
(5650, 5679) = 287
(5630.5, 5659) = 285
